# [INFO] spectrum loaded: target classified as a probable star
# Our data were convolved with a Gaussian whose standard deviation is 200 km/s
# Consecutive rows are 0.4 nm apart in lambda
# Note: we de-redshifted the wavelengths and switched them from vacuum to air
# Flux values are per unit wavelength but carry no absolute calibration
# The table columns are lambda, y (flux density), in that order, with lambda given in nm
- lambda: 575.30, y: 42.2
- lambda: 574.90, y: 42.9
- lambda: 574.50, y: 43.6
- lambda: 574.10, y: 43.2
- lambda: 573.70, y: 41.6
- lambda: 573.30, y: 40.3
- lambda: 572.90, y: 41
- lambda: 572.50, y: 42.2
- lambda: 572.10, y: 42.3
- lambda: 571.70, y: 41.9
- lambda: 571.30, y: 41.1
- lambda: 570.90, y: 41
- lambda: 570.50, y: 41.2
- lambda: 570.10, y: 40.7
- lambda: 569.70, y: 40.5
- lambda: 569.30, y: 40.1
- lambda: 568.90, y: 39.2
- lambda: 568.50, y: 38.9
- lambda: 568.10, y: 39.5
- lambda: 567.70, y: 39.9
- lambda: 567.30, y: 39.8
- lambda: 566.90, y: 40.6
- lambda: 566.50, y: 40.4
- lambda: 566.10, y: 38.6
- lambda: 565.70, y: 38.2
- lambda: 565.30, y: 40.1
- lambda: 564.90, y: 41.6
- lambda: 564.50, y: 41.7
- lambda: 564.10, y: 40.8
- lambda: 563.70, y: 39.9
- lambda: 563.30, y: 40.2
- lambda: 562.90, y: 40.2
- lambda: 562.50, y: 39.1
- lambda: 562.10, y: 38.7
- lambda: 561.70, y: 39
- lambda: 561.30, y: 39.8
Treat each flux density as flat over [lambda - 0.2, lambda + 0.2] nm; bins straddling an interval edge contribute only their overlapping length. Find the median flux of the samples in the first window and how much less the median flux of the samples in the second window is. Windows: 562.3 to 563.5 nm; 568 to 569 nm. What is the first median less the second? 1.0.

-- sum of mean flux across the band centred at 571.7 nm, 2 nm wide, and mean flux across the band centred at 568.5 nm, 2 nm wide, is 81.2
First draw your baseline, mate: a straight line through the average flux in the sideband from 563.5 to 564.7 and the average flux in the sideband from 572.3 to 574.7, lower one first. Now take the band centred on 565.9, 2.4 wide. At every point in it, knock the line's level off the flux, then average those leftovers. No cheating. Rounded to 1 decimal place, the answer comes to -1.1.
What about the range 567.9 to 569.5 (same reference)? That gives -2.0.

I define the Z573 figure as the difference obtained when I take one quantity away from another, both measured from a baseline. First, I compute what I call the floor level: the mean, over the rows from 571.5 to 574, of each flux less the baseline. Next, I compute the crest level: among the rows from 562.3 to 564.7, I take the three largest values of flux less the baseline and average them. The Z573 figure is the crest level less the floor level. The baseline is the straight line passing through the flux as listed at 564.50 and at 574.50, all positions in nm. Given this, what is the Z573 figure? 1.0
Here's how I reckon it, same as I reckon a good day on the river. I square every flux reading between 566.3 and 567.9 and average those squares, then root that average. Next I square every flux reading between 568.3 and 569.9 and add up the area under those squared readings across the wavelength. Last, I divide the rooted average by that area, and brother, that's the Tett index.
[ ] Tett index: 0.0159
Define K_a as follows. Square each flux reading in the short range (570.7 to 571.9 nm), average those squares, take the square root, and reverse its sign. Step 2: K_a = -41.3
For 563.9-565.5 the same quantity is -41.1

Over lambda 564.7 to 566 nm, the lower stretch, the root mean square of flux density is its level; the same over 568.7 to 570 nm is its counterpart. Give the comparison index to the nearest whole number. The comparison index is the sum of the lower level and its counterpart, 80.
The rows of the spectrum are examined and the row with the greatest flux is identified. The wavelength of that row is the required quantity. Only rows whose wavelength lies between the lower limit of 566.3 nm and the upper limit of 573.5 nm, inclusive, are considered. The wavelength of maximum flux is 572.10 nm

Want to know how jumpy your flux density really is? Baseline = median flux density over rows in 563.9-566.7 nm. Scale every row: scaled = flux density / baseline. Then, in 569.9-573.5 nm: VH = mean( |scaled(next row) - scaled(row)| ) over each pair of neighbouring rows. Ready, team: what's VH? 0.0124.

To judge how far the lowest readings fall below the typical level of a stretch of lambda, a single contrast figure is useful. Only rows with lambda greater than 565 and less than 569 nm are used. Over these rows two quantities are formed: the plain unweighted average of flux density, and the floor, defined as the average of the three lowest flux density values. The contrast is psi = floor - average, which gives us -1.0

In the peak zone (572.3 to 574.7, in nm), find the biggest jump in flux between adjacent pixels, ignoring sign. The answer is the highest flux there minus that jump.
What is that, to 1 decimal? 42.0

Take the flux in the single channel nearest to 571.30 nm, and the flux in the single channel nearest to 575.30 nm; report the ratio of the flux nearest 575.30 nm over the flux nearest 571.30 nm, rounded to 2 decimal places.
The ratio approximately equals 1.03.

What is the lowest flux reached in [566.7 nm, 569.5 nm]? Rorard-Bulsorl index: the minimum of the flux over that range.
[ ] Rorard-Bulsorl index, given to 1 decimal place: 38.9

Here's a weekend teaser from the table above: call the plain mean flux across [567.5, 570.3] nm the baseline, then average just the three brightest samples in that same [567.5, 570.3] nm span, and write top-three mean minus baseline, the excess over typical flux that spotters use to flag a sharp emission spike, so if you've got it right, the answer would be 0.60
